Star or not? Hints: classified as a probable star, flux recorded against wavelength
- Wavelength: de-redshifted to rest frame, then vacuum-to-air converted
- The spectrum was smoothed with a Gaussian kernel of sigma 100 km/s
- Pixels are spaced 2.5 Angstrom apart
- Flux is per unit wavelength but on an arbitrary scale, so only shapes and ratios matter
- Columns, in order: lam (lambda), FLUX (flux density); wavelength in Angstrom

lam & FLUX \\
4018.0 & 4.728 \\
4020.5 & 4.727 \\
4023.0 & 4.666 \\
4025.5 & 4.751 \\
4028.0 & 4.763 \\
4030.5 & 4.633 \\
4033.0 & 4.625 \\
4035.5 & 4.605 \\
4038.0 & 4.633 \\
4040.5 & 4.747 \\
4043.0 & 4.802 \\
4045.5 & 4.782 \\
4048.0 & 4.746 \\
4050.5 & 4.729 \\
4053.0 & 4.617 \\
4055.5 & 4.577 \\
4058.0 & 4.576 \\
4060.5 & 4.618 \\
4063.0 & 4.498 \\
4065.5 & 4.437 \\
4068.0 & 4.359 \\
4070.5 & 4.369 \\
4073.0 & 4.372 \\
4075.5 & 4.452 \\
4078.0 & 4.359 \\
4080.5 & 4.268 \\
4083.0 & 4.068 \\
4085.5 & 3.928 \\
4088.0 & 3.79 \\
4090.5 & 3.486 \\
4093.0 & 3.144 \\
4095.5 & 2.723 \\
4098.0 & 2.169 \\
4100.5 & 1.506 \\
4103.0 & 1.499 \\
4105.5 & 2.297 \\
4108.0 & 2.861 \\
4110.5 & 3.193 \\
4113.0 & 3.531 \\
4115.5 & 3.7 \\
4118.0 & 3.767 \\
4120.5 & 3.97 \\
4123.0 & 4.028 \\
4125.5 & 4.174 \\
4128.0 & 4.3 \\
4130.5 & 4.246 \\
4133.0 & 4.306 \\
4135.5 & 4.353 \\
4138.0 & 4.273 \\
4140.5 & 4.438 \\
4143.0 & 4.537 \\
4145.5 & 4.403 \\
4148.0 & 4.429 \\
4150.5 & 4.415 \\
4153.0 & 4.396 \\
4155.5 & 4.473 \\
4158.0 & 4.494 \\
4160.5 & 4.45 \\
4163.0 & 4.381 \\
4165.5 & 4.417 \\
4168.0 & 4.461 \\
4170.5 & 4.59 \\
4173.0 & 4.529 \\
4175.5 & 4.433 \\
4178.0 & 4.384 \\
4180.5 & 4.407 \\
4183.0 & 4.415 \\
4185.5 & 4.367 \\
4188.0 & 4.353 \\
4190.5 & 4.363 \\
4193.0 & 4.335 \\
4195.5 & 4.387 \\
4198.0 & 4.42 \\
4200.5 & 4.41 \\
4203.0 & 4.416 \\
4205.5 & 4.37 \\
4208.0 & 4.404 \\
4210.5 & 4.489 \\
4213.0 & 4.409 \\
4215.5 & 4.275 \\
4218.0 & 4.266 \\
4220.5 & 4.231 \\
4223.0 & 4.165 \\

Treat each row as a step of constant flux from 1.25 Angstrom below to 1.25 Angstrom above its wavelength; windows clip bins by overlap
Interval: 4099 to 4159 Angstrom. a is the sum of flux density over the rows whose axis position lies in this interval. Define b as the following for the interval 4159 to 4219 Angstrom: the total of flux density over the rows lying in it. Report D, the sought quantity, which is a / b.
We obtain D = 0.87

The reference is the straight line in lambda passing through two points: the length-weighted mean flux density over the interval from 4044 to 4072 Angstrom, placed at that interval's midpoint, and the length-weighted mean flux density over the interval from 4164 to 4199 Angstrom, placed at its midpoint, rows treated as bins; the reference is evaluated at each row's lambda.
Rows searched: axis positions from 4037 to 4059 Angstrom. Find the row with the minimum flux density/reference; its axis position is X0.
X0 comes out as 4055.5 Angstrom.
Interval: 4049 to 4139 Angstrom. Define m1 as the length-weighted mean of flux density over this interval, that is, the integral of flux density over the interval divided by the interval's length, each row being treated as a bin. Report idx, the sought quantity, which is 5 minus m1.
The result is 1.18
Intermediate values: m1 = 3.8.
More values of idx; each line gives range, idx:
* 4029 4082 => 0.44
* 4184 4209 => 0.62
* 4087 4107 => 2.43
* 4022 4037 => 0.33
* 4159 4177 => 0.53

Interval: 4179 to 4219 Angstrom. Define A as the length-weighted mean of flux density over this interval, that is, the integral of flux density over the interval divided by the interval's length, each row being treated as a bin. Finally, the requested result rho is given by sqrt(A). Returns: 2.09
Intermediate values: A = 4.38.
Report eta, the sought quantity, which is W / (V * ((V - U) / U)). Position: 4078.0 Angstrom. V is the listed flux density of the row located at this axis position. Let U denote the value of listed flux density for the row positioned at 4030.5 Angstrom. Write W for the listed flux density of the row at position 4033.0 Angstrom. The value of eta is -18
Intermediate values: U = 4.633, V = 4.359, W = 4.625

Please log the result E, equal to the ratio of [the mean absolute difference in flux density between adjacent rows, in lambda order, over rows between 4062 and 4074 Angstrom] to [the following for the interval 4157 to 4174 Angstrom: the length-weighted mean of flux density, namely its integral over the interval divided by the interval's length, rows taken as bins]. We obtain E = 0.008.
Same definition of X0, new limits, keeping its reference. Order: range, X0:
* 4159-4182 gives 4163.0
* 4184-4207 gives 4193.0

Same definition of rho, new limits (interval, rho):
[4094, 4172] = 1.96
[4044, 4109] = 1.96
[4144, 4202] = 2.10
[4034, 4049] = 2.17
